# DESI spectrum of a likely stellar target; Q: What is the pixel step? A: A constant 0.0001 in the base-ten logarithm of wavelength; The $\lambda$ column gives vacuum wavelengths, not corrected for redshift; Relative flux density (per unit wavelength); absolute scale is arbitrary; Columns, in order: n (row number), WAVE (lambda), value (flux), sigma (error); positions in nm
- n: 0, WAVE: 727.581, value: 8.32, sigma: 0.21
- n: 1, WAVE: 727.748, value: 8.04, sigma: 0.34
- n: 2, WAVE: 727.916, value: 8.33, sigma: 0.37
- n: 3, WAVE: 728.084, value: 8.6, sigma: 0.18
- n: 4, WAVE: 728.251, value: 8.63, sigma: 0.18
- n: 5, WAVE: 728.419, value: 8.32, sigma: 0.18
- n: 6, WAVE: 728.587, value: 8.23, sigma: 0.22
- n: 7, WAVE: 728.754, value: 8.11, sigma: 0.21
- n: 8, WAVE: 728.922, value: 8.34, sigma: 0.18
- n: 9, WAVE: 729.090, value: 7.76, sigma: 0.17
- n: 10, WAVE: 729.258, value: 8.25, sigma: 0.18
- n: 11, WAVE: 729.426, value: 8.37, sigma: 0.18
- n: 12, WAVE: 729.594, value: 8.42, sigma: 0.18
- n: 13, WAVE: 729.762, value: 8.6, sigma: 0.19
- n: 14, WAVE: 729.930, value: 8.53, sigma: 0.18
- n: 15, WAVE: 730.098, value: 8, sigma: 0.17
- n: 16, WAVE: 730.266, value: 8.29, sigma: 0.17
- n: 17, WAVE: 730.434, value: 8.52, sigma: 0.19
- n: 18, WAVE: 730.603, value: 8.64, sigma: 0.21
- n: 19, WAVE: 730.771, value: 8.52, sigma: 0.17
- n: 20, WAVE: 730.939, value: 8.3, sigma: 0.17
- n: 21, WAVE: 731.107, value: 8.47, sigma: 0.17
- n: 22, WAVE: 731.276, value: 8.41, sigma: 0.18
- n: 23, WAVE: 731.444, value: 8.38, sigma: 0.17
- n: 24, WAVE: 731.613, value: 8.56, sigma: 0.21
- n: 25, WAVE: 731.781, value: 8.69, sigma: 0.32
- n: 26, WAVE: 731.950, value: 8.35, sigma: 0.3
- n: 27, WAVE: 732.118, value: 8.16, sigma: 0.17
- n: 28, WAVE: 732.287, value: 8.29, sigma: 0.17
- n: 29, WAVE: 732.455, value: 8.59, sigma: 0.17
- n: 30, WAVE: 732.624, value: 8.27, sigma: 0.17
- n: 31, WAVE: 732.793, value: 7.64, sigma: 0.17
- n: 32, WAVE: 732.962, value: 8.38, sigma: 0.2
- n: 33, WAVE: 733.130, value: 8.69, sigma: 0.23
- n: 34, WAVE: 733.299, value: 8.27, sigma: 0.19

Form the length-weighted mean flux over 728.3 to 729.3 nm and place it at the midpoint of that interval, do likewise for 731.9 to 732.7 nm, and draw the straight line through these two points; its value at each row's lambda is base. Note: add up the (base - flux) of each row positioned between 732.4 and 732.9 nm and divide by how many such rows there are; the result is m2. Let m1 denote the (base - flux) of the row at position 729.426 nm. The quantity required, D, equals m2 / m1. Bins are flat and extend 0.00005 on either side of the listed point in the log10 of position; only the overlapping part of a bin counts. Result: -1.14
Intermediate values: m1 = -0.16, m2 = 0.18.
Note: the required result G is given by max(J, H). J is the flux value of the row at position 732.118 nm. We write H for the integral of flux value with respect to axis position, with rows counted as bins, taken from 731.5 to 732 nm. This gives 8.16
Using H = 4.26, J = 8.16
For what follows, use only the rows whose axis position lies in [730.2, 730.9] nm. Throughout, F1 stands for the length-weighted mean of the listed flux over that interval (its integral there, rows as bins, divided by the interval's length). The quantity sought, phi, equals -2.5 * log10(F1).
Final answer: -2.322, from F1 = 8.48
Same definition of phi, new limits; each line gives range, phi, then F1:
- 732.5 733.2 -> -2.292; 8.25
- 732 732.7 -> -2.302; 8.33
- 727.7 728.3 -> -2.312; 8.41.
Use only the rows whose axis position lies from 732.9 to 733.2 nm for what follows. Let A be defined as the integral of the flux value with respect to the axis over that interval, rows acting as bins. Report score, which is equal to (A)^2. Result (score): 6.6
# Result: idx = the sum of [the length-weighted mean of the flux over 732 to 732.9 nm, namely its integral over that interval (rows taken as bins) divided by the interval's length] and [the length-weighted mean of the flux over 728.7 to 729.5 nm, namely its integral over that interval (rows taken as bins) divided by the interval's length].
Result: 16.36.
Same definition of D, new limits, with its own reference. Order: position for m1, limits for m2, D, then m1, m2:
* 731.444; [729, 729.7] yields -0.05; -0.08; 0.00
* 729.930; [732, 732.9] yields -0.51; -0.30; 0.15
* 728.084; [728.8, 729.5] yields -0.04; -0.45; 0.02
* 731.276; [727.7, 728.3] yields 2.15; -0.12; -0.26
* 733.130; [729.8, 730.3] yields 0.11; -0.32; -0.04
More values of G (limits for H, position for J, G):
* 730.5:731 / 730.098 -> 8.00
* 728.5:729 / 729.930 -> 8.53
